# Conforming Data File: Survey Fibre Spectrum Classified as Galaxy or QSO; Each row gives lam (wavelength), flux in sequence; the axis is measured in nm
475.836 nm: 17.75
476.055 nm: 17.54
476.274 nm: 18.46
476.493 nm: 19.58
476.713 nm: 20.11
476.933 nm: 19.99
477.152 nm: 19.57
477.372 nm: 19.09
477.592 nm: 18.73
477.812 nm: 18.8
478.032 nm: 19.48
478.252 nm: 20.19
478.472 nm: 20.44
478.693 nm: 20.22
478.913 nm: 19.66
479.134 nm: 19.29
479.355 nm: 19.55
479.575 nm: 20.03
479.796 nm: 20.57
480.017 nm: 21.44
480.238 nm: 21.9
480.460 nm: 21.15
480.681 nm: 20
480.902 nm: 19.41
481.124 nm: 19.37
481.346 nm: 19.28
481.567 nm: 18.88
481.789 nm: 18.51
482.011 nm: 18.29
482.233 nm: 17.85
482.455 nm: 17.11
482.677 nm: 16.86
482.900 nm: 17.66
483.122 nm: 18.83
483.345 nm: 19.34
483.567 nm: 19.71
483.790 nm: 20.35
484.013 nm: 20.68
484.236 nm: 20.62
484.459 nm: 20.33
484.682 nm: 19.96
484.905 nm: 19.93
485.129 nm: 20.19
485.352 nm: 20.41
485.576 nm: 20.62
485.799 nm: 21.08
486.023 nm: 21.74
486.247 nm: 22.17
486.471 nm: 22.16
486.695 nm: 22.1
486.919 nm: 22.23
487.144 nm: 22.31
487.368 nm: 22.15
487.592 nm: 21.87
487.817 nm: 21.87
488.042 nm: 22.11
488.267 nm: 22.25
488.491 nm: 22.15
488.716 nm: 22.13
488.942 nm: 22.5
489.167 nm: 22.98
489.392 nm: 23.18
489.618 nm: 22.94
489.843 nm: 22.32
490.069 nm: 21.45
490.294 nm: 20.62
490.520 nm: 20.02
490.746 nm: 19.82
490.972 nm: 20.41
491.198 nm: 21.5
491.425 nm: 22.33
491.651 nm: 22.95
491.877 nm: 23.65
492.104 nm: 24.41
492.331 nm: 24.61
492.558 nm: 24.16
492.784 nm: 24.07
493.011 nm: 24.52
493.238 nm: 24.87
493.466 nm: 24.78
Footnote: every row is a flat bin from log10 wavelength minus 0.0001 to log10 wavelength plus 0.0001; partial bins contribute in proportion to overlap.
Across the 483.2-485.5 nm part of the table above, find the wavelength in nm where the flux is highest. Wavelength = 484.013 nm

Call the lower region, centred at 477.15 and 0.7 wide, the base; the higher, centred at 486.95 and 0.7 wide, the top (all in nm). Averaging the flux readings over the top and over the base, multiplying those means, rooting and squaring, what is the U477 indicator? 434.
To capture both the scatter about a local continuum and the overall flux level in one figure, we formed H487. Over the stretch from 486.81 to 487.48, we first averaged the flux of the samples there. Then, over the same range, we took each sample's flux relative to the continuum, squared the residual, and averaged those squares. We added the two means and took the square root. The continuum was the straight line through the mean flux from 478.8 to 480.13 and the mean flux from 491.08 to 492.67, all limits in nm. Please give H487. 4.717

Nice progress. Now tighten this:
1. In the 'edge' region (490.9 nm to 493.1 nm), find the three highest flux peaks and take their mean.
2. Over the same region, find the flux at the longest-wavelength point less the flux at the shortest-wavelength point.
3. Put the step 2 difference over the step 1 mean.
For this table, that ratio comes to 0.168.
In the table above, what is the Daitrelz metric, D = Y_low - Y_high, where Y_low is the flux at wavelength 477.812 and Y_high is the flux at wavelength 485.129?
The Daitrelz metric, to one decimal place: -1.4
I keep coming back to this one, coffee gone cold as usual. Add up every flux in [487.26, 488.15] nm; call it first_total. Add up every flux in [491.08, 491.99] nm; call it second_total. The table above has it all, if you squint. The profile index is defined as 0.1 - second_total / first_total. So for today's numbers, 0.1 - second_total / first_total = -0.93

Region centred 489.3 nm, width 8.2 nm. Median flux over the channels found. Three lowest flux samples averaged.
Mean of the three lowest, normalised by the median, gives 0.91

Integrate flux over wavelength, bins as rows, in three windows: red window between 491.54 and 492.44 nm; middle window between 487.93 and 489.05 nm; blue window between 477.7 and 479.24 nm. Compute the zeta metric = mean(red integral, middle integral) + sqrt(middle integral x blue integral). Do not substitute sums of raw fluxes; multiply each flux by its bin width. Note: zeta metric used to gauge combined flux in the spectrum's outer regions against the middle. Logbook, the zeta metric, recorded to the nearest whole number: 51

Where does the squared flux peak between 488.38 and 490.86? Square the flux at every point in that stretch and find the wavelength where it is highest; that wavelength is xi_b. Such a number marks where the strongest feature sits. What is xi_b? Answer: 489.392 nm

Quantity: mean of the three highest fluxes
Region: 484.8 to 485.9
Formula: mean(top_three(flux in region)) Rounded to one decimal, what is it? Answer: 20.7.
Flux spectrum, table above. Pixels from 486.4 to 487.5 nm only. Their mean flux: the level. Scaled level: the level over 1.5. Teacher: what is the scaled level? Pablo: 14.8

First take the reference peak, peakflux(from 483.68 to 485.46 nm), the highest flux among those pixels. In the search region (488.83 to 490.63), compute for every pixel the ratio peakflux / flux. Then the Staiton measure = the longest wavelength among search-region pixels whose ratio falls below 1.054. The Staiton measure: 490.520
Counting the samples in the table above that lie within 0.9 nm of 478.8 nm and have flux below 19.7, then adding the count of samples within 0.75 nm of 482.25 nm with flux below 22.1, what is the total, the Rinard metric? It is 11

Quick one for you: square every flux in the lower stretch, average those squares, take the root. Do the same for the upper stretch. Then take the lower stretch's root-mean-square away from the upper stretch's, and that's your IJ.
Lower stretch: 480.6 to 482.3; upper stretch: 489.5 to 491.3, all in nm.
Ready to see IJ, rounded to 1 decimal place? 2.2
